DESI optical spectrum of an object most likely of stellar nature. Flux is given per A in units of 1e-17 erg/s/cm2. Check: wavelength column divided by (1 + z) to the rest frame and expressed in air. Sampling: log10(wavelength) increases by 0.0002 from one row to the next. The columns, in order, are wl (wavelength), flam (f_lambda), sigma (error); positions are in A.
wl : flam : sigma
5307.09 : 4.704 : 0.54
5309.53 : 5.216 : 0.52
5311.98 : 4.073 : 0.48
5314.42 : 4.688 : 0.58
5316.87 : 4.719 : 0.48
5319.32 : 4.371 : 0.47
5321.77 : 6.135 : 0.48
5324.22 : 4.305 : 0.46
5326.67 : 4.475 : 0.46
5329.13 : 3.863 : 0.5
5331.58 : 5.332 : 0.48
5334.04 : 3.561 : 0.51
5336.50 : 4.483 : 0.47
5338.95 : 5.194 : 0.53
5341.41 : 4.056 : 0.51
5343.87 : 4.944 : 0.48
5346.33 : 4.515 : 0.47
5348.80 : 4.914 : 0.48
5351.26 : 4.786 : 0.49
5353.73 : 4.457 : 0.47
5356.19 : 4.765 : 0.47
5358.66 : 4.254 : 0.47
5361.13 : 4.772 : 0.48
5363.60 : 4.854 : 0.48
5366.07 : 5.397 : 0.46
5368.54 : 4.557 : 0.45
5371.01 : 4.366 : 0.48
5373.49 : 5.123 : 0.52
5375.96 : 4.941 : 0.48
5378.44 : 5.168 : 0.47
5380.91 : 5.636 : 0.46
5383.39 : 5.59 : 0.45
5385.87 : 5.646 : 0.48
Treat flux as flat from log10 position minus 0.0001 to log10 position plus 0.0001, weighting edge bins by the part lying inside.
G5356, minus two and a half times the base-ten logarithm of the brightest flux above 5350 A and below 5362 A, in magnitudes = -1.700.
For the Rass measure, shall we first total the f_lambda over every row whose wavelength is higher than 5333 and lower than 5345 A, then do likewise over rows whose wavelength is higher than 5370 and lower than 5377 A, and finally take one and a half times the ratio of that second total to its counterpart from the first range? 1.0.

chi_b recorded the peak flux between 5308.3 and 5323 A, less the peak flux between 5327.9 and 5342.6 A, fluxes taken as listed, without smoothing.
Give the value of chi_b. 0.8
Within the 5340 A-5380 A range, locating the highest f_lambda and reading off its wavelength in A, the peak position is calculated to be 5366.07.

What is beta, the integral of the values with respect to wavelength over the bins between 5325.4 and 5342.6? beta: 76.1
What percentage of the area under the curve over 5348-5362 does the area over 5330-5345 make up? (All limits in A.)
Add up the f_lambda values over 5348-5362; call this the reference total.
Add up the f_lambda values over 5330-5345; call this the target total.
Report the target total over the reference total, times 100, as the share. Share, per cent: 99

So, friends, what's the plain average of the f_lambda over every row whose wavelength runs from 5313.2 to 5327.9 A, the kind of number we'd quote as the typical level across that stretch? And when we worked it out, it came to 4.78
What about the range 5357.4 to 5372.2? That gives 4.70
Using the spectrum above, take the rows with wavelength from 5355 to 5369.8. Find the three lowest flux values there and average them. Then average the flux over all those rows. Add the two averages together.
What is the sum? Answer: 9.29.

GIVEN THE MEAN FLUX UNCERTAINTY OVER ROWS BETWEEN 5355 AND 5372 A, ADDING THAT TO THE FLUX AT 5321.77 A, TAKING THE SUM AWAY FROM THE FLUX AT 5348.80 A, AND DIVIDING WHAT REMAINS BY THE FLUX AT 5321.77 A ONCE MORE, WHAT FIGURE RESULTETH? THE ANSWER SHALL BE -0.28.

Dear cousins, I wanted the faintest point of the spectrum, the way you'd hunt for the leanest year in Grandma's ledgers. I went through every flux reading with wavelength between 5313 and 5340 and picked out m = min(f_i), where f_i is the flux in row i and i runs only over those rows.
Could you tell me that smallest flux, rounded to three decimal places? 3.561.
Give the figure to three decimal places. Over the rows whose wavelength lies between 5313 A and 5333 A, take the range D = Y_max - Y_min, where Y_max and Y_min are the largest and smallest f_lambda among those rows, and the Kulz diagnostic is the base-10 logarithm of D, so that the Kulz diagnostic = 0.356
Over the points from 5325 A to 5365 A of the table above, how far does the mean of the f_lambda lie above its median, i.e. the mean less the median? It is -0.063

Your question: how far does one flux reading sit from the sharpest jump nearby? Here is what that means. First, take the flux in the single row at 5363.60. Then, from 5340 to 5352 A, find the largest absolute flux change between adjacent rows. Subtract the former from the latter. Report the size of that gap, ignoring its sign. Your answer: 4.0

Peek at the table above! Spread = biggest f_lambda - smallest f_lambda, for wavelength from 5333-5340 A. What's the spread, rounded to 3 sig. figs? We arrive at 1.63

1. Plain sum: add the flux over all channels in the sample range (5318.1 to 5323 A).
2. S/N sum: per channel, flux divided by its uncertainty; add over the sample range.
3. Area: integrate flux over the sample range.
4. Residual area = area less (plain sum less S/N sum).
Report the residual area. 37.3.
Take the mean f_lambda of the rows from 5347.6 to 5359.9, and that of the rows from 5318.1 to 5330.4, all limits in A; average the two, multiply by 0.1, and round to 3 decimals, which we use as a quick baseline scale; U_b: 0.463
